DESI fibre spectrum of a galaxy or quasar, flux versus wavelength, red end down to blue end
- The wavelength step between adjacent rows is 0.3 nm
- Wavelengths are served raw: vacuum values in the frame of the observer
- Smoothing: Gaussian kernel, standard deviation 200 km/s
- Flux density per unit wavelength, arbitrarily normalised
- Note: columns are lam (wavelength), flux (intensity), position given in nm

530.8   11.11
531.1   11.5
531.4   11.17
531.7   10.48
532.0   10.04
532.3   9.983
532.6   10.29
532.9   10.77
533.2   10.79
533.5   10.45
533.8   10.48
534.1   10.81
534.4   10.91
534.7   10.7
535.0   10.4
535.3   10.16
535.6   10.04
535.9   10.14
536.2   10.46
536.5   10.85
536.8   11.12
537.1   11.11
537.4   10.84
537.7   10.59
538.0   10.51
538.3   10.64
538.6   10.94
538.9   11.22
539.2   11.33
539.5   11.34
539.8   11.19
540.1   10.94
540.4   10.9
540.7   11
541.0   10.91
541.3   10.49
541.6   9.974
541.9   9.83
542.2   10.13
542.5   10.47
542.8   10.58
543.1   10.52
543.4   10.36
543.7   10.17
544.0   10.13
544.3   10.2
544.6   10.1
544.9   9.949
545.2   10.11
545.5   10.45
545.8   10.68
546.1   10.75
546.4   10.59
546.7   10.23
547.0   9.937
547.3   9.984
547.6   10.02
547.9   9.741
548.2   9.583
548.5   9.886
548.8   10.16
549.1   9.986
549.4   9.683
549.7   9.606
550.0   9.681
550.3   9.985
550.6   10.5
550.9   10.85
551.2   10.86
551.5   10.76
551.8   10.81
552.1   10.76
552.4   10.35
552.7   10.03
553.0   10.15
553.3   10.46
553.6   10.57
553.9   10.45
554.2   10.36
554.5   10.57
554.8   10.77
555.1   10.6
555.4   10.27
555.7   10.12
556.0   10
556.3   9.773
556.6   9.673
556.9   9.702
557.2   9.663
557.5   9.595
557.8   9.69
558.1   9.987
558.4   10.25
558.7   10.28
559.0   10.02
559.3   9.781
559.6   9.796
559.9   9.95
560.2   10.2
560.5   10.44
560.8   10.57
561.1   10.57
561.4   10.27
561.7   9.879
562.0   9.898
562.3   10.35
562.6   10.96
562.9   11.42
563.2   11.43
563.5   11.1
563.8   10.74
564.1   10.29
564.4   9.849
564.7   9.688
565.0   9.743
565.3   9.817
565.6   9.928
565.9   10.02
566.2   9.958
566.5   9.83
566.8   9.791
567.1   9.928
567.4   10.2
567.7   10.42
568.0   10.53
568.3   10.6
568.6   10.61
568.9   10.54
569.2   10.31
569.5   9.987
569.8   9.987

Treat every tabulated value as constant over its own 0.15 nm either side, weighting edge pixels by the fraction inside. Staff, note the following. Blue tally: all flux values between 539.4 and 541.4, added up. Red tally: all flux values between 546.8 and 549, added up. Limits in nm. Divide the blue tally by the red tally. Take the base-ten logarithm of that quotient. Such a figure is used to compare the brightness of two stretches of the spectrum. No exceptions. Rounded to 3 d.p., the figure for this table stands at 0.044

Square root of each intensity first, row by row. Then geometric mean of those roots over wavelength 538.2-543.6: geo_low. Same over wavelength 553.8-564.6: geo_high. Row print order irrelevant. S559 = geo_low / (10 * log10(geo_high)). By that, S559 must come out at 0.647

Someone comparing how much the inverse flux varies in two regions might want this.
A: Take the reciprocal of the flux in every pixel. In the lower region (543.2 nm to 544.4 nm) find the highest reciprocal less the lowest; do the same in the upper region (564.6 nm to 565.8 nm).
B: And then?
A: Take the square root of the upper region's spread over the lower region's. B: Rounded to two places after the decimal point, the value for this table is 1.07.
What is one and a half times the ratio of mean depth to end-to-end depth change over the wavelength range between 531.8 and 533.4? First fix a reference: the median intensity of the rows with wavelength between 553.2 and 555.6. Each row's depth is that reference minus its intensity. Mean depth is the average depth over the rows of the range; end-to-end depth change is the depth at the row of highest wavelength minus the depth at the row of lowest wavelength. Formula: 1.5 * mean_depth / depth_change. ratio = 0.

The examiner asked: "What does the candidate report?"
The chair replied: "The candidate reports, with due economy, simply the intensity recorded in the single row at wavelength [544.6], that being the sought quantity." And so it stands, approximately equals 10.1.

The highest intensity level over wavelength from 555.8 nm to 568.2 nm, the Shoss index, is 11.43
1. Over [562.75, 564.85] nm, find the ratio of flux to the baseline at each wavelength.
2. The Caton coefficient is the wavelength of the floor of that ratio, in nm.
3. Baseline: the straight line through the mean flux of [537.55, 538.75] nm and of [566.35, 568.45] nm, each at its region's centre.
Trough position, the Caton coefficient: 564.7 nm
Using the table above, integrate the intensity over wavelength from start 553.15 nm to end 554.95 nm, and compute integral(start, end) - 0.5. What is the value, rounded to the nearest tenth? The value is 18.5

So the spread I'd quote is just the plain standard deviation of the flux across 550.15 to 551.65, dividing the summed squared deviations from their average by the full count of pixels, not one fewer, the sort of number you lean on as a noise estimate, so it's 0.33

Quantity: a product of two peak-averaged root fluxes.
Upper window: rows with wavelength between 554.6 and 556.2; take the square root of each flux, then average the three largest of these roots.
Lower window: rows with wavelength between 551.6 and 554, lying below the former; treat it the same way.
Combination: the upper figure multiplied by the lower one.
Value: 10.6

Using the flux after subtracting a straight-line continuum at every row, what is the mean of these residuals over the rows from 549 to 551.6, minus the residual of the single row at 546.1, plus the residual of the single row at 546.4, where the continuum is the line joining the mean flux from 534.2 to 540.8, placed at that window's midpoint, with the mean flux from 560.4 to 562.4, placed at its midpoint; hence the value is -0.46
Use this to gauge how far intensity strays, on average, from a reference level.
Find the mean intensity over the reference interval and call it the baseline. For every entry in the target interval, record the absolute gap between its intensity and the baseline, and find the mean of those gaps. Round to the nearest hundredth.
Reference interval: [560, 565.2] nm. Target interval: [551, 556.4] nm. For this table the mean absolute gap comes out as 0.26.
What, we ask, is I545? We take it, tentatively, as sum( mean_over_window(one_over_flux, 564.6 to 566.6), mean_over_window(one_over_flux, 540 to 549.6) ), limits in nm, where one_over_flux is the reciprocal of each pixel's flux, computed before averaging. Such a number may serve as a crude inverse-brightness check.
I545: 0.199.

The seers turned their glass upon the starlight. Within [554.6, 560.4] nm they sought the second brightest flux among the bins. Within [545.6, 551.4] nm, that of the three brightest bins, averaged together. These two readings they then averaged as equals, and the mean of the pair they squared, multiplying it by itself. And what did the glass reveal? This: 115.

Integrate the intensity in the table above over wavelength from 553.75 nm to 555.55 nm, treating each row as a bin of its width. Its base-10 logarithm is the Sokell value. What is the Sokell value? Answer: 1.28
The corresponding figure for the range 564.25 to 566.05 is 1.25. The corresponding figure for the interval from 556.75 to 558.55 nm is 1.25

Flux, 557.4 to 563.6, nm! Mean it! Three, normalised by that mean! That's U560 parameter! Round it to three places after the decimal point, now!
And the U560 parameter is 0.291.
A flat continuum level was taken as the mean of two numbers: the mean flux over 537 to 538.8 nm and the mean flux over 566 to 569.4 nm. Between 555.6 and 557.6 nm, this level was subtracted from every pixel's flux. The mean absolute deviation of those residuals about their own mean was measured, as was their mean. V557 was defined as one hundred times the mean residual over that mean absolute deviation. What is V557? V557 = -466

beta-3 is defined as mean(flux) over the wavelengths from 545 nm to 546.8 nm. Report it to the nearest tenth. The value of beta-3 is 10.5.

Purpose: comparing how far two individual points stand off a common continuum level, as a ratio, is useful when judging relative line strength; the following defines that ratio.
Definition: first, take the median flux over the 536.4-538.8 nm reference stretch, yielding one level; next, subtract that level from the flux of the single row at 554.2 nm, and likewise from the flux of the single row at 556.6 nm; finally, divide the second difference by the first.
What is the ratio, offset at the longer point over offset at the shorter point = 2.4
